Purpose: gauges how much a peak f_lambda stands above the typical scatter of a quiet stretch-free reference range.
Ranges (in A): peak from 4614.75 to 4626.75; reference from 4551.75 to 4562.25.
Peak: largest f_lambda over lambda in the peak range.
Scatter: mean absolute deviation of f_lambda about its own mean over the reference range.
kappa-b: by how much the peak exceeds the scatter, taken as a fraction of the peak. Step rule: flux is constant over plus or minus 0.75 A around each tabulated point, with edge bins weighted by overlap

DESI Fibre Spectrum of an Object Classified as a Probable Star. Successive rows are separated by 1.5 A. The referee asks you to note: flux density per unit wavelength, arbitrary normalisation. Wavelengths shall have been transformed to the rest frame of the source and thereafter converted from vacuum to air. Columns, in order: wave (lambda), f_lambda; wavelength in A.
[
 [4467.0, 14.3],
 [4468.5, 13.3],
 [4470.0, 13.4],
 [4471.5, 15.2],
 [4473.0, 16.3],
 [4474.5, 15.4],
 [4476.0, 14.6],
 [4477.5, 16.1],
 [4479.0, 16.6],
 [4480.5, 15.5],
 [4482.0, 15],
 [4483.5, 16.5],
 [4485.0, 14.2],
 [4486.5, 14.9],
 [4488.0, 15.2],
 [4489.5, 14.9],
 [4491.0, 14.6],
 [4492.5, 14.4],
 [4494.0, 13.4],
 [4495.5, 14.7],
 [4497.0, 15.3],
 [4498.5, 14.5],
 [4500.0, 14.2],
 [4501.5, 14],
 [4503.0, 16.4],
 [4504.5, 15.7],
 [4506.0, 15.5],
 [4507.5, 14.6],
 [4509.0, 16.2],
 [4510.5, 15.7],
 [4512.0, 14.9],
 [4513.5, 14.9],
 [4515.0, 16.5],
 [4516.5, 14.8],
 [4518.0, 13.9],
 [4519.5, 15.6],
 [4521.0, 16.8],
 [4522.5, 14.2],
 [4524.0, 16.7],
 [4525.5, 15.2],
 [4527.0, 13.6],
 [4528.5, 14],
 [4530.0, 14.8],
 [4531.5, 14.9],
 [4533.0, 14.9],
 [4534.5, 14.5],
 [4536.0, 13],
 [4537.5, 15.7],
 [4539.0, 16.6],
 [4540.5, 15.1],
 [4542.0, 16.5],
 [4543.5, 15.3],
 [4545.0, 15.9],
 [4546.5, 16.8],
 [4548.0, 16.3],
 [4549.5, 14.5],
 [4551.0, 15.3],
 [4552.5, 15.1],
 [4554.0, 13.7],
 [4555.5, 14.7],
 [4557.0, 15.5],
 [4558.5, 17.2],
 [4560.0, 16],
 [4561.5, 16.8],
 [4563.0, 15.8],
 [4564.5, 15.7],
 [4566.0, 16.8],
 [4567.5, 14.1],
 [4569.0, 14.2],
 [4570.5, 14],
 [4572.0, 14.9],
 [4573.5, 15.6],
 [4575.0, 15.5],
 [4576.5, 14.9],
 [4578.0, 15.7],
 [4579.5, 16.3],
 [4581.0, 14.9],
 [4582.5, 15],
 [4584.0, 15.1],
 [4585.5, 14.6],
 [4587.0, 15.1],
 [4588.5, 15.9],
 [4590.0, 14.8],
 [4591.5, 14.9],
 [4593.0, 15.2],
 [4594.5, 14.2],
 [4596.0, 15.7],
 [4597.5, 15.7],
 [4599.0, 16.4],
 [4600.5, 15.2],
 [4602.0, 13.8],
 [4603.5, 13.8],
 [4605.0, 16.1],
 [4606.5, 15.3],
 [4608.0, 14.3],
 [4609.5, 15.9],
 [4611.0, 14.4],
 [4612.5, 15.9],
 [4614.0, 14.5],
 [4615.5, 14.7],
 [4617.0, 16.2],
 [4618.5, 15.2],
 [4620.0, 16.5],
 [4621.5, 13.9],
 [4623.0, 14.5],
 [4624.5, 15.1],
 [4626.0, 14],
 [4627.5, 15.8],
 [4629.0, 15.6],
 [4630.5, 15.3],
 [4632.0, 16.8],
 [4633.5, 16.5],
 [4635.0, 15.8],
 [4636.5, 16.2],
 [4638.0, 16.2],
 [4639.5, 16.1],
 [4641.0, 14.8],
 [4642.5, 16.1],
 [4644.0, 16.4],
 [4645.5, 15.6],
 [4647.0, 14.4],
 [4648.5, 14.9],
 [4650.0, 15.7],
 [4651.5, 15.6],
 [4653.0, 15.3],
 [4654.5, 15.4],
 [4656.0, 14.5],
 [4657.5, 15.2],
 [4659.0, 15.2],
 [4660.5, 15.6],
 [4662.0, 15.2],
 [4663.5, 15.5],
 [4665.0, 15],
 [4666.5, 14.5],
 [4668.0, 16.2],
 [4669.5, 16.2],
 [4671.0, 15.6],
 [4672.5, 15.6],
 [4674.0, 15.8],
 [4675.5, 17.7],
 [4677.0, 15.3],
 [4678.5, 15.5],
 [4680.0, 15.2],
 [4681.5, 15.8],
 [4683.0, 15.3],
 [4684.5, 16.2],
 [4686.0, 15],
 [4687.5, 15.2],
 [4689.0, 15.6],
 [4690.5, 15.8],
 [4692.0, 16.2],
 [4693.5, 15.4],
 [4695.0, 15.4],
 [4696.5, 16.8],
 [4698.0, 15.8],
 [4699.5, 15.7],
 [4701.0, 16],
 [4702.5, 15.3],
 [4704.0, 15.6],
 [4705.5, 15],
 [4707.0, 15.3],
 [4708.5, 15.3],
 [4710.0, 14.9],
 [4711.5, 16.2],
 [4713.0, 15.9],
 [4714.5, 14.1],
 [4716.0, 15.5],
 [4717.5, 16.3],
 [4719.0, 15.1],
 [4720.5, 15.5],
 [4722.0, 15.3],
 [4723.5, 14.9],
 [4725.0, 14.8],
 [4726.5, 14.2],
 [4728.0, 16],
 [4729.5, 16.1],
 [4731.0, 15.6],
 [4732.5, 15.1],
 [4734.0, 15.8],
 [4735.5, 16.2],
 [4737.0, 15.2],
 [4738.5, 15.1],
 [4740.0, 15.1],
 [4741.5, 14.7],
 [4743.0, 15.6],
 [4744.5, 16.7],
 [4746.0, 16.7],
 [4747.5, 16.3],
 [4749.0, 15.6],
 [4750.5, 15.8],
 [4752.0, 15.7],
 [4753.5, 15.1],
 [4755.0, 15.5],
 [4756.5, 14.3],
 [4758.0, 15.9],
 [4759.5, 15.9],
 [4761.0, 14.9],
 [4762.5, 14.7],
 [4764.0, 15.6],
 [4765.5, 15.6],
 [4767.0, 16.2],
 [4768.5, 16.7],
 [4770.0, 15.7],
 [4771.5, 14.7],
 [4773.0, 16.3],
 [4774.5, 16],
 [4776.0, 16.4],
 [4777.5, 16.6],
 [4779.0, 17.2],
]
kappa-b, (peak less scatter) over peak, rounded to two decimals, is 0.94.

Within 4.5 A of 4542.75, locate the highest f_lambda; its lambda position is 4546.5 A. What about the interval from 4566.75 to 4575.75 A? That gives 4573.5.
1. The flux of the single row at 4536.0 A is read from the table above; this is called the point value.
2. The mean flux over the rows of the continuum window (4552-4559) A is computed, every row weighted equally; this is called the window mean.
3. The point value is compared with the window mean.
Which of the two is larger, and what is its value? 15.2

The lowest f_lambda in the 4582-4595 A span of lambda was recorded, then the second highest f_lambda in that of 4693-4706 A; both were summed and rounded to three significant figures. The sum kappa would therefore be 30.2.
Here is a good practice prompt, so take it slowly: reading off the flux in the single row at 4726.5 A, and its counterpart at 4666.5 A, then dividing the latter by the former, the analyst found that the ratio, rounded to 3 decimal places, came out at 1.021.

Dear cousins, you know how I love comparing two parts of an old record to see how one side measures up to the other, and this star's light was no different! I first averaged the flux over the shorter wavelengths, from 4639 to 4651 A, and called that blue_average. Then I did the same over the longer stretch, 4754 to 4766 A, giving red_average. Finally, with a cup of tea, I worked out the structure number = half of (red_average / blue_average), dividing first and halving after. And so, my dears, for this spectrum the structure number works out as 0.494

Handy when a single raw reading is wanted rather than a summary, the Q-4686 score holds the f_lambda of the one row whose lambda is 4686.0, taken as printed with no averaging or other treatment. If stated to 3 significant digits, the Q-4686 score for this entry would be 15.0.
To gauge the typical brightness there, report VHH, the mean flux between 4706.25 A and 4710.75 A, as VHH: 15.2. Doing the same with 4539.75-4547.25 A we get 15.9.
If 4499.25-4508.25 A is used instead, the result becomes 15.1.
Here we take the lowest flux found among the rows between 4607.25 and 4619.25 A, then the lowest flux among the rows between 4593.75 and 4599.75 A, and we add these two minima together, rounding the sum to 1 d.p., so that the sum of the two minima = 28.5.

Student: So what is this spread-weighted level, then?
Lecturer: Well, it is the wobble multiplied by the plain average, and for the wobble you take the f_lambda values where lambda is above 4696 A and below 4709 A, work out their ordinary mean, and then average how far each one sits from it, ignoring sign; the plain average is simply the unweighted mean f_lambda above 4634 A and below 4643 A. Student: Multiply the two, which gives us 6.1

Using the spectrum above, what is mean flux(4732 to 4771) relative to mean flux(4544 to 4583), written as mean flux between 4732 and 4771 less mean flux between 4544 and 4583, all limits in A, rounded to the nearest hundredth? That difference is 0.17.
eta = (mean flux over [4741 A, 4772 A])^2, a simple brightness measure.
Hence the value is 244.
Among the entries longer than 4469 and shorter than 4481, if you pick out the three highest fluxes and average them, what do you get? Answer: 16.3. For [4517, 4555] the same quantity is 16.8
